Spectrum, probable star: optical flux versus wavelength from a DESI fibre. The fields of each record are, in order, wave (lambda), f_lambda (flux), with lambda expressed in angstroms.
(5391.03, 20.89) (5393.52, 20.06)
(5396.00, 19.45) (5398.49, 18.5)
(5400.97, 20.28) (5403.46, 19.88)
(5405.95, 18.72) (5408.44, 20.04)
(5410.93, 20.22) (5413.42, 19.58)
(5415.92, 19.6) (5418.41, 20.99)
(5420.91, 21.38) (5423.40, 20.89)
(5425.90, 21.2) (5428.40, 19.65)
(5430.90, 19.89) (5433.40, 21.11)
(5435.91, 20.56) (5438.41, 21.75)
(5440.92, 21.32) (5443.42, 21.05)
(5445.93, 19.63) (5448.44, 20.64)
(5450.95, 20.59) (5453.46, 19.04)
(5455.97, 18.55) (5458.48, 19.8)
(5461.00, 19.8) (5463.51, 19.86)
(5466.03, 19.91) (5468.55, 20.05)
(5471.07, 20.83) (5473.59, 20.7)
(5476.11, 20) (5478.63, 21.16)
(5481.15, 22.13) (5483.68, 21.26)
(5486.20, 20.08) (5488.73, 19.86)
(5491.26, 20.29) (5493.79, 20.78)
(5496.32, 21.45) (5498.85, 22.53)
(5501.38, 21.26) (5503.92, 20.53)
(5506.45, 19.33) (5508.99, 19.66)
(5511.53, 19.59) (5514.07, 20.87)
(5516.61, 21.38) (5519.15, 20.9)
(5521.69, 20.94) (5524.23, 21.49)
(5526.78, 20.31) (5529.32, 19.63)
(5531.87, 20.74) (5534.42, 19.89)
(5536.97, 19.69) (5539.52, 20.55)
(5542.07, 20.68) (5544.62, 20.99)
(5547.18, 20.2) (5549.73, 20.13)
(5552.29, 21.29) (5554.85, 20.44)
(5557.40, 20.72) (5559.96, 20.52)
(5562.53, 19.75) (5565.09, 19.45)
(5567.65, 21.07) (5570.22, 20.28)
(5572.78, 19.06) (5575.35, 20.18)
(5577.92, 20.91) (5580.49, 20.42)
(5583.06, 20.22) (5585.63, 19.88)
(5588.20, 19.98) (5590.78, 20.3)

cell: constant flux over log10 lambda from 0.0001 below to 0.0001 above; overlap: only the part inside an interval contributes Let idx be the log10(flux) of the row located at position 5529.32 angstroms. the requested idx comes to 1.293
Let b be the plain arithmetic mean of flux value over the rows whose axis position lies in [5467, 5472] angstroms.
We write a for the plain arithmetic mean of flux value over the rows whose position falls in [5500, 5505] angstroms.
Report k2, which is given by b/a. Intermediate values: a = 20.9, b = 20.4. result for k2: 0.98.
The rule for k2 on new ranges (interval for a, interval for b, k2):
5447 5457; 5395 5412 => 0.99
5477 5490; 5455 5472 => 0.95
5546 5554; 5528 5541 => 0.98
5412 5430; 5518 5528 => 1.02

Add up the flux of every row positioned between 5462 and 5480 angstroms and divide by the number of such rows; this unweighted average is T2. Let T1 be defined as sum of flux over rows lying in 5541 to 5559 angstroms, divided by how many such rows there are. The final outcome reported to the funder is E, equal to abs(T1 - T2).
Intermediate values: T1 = 20.6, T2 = 20.4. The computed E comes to 0.3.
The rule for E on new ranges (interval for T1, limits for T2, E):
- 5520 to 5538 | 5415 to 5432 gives 0.1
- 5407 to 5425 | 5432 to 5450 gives 0.5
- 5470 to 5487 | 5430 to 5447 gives 0.1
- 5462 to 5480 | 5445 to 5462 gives 0.6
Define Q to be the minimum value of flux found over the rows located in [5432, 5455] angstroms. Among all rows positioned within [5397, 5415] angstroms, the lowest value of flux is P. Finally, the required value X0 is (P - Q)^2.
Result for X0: 0.3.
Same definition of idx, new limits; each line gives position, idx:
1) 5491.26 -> 1.307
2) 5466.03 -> 1.299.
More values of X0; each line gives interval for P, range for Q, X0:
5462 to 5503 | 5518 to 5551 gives 0.1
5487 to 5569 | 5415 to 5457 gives 0.6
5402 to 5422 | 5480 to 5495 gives 1.3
